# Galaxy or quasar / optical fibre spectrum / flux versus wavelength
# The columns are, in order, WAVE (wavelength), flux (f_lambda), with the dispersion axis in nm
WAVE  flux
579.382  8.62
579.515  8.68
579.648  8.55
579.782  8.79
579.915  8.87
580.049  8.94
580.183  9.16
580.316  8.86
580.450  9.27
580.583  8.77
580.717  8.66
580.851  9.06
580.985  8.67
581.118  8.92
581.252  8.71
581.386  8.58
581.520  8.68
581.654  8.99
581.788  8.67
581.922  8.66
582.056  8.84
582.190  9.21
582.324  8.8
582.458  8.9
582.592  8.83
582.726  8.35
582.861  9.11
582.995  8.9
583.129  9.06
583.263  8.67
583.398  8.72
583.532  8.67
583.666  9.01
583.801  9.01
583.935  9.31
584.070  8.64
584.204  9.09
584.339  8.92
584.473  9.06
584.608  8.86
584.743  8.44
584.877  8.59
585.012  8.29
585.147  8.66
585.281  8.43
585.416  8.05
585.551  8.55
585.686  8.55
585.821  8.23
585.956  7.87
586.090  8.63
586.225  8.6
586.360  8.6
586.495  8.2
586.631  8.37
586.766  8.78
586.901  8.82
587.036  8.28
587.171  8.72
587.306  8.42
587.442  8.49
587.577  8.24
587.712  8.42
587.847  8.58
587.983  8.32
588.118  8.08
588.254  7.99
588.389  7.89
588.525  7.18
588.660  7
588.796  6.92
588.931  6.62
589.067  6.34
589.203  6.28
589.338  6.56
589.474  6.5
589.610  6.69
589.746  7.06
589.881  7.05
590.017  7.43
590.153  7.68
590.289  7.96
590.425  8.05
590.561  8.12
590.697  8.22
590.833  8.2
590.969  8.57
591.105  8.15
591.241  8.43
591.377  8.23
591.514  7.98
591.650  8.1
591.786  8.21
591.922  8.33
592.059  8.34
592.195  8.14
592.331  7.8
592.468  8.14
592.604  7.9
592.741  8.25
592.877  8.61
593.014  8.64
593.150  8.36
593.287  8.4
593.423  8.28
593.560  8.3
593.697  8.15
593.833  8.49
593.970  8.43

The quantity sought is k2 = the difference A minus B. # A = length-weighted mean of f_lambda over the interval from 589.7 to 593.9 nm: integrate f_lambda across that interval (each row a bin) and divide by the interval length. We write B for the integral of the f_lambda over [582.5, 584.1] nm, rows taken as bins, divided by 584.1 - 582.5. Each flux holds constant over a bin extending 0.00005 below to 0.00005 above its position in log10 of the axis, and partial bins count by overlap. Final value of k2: -0.7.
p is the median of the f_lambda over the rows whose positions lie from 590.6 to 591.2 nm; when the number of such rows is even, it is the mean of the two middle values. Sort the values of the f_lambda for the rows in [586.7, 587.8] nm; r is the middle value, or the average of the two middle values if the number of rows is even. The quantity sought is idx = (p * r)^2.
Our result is 4819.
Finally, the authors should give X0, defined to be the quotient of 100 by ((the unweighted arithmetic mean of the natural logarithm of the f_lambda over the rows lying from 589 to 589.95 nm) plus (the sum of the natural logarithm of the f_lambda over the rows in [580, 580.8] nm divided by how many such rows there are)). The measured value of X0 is 24.5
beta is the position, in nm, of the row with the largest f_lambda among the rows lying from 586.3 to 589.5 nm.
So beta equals 586.901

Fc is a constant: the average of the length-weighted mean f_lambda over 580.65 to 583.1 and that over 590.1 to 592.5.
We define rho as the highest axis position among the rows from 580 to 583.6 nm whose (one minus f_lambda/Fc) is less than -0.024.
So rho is 583.398 nm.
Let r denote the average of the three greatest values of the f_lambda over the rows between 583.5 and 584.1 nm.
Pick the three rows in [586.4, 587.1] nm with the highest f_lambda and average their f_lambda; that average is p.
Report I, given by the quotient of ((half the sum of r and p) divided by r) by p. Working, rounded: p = 8.7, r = 9.1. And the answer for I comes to 0.113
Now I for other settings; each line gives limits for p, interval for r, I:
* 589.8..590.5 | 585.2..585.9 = 0.122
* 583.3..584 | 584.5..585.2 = 0.112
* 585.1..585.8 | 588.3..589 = 0.126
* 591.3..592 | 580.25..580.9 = 0.116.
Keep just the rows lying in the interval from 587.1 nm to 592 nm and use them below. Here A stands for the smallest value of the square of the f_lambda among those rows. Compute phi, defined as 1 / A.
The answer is 0.025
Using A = 39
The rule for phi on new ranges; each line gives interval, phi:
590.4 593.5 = 0.016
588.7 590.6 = 0.025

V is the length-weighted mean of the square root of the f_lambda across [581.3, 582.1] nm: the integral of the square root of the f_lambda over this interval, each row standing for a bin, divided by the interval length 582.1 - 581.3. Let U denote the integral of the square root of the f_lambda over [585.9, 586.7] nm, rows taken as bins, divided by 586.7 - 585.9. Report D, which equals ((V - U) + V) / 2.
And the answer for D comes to 1.51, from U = 2.90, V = 2.95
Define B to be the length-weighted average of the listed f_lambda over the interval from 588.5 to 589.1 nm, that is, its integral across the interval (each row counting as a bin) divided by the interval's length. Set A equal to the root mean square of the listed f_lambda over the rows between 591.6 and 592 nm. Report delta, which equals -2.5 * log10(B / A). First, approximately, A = 8.2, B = 6.8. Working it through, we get 0.20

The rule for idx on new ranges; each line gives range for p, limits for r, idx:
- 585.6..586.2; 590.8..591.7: 4733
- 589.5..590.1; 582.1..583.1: 3943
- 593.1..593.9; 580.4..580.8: 5337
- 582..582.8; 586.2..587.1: 5773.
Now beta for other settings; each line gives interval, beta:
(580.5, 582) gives 580.851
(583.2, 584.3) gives 583.935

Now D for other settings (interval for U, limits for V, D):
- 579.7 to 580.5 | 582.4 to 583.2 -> 1.48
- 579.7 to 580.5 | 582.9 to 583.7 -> 1.48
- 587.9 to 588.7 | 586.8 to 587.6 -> 1.53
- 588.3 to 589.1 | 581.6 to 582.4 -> 1.65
